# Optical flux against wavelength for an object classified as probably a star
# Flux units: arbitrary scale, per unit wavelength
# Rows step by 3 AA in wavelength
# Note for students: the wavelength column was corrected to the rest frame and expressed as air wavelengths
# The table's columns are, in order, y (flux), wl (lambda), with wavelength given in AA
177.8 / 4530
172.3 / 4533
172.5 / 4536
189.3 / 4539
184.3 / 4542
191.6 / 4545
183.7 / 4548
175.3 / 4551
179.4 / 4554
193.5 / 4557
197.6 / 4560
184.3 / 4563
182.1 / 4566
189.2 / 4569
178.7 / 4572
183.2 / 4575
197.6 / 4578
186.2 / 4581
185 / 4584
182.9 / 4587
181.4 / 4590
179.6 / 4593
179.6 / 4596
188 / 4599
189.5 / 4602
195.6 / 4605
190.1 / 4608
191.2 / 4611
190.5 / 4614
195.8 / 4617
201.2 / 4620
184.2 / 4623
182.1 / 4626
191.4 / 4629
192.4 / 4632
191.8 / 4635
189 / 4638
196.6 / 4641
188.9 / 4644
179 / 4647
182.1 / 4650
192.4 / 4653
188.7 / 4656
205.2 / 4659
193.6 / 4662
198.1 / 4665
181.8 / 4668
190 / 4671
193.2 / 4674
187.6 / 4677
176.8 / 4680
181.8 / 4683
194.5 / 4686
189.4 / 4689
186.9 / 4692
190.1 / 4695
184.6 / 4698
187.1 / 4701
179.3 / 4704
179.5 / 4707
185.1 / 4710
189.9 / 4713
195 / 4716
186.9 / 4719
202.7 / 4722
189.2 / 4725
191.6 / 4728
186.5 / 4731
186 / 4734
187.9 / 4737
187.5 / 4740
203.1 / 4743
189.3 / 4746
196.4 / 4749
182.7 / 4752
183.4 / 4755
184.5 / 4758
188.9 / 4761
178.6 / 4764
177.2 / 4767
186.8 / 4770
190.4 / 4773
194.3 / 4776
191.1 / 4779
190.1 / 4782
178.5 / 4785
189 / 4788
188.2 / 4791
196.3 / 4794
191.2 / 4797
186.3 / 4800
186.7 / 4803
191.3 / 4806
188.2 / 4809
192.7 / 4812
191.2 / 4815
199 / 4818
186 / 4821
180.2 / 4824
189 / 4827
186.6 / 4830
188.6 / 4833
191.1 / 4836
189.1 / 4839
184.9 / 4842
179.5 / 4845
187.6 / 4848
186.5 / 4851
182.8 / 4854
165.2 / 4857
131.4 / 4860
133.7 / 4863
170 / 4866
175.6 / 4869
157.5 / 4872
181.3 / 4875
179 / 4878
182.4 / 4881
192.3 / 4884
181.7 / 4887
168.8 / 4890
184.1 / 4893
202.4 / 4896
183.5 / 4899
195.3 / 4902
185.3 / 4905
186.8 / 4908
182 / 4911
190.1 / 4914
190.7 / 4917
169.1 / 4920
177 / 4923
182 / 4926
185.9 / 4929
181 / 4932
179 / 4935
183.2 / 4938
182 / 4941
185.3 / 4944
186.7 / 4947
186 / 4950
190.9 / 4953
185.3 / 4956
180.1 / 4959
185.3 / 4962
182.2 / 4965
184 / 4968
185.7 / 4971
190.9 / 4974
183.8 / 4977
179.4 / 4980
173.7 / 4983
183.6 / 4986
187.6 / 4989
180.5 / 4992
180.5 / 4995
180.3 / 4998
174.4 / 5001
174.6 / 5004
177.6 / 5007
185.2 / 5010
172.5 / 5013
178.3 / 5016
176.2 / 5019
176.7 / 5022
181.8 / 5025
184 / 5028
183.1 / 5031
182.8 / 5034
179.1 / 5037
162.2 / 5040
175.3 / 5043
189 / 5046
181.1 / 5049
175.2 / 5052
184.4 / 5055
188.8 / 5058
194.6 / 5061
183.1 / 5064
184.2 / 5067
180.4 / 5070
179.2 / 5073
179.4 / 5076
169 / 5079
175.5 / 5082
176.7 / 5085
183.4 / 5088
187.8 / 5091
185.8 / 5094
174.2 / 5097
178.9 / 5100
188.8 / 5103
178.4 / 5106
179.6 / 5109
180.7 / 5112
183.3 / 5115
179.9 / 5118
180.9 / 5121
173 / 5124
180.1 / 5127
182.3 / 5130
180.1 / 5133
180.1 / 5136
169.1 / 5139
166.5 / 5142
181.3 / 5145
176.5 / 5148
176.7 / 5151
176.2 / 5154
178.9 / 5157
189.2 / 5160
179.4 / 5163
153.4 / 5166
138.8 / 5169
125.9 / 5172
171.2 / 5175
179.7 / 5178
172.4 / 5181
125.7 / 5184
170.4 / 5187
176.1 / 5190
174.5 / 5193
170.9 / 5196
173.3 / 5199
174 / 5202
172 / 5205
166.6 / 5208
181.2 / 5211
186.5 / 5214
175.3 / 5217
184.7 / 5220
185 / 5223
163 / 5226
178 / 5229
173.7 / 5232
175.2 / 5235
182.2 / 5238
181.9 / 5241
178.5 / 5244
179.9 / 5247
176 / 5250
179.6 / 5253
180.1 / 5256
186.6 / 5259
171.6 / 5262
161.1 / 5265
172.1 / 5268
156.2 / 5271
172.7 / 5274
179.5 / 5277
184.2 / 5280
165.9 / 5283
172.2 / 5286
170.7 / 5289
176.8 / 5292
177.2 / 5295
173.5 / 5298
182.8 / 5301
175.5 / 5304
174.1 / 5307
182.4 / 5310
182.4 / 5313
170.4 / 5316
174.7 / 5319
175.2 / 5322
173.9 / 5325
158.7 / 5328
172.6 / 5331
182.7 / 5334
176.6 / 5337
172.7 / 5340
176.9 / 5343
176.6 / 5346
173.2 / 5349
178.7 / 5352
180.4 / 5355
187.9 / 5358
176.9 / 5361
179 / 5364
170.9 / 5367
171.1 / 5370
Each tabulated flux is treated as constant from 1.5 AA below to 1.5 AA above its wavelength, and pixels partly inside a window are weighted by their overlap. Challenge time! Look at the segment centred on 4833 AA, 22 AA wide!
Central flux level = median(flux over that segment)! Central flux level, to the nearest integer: 189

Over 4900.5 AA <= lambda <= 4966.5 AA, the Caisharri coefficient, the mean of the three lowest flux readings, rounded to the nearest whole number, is 175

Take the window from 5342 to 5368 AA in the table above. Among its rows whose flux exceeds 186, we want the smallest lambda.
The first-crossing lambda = 5358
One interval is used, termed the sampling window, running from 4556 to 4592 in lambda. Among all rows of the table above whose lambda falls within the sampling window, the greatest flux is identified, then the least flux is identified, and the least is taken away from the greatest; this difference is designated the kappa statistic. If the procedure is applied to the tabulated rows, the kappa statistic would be 18.9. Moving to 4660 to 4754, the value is 26.3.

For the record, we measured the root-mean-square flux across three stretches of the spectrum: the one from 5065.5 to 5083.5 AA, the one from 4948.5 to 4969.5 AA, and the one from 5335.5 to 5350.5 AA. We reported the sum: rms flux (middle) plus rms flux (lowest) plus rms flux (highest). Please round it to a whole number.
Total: 538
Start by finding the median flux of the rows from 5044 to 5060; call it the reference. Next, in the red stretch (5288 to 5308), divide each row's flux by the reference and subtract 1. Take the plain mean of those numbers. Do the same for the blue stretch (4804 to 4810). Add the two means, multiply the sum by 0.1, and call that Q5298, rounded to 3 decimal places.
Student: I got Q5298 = -0.002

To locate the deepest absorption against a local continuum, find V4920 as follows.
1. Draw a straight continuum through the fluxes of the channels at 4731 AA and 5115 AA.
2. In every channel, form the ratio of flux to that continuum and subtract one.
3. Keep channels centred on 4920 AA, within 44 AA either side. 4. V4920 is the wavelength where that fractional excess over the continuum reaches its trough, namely 4890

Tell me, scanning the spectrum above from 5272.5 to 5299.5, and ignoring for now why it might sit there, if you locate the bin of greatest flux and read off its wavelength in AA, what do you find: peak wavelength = 5280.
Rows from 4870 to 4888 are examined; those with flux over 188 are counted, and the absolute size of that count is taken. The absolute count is 1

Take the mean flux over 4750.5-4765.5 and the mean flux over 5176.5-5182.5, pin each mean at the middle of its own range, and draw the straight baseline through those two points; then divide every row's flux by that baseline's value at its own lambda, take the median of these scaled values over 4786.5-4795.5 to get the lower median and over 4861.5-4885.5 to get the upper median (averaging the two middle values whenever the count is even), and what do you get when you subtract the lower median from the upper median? -0.06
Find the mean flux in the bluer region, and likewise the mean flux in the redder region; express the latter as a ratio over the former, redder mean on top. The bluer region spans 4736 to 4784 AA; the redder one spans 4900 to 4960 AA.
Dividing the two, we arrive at 0.98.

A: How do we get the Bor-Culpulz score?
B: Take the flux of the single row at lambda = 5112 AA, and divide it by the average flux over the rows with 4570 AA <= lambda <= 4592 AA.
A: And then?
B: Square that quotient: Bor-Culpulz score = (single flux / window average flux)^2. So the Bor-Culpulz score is 0.95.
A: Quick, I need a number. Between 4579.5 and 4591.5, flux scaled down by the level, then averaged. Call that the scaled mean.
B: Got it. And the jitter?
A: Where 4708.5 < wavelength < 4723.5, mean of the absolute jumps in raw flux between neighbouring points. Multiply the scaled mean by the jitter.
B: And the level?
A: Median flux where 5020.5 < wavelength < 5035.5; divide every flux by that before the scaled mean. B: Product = 8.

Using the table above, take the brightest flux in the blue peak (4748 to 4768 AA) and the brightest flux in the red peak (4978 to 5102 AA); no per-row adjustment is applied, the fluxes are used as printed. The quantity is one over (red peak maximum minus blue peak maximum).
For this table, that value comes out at -0.56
